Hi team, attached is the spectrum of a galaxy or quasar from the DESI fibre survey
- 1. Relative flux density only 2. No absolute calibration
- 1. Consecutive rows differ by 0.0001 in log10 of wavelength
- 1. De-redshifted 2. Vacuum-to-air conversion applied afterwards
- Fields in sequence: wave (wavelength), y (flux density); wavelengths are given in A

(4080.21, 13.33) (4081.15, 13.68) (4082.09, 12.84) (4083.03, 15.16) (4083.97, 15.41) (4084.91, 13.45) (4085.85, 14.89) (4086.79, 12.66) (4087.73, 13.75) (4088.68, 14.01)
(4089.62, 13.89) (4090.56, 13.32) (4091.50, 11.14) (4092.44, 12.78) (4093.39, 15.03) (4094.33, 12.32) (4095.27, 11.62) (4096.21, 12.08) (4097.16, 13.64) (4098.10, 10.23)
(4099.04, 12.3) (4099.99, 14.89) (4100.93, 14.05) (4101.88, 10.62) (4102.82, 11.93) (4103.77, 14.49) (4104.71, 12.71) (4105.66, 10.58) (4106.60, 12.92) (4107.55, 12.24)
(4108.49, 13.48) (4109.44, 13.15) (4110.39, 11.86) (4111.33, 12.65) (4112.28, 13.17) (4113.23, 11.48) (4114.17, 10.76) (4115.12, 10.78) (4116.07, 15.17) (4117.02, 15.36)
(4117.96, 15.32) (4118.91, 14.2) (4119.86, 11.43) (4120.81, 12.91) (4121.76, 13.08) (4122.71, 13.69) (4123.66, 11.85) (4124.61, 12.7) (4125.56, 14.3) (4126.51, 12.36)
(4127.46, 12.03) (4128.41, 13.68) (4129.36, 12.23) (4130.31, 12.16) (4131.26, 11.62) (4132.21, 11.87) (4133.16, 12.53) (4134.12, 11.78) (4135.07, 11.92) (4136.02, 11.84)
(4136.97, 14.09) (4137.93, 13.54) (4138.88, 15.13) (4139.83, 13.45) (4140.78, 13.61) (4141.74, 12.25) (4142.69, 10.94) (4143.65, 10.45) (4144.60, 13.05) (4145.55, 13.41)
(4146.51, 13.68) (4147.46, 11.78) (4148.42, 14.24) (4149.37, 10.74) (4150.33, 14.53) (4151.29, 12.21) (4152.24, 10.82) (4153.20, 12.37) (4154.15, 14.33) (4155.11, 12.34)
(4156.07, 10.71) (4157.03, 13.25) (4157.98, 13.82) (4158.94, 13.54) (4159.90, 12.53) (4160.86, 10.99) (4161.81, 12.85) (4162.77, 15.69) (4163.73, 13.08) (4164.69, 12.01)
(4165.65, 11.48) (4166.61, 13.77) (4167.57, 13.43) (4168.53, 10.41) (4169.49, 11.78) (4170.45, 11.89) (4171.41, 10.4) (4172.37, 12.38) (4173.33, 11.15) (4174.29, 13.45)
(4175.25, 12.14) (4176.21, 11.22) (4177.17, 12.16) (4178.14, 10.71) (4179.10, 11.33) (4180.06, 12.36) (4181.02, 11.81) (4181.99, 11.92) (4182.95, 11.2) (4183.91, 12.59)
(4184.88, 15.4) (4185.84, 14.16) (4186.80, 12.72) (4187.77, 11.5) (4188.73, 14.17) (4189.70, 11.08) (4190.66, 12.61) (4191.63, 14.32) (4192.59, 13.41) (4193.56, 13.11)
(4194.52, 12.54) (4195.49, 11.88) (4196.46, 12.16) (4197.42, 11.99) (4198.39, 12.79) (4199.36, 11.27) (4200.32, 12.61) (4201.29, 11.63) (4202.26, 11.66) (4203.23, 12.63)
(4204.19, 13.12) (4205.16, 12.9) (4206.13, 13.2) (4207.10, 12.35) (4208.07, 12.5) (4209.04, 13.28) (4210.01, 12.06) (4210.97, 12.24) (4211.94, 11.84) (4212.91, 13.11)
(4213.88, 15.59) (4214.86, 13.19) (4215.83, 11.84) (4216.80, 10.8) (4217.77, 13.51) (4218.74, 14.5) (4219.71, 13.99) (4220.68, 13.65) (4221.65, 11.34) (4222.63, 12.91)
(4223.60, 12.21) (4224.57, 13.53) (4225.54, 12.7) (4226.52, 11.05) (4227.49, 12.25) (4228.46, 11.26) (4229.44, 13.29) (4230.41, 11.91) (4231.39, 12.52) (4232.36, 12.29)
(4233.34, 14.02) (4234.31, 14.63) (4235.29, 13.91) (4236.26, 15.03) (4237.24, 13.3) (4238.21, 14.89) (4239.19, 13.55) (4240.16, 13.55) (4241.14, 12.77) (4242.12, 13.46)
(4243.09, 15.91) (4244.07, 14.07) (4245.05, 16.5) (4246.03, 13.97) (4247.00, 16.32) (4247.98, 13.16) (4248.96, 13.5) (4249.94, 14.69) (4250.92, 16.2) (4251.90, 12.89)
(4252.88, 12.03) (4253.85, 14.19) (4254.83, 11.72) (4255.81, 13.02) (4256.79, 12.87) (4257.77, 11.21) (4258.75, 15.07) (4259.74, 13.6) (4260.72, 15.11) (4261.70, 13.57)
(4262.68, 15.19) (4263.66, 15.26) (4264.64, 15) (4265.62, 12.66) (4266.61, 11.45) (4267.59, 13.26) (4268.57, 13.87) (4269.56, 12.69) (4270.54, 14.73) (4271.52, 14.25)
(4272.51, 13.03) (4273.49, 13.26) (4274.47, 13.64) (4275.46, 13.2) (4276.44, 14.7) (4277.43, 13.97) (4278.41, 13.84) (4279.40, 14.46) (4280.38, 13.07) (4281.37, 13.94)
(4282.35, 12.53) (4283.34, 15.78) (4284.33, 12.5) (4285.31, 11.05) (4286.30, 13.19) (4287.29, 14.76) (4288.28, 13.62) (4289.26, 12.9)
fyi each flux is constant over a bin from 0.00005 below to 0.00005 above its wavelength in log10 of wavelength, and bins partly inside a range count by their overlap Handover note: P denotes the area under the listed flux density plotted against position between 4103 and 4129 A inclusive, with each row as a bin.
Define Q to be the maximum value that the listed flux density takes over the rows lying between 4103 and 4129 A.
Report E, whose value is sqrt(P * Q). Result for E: 71.7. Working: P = 335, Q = 15.36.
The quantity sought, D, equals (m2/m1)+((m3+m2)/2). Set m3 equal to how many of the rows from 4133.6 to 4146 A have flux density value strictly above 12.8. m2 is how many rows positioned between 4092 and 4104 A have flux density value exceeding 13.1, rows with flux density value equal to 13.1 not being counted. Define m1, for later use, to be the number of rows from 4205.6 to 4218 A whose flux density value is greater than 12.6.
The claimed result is 6.8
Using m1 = 6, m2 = 5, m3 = 7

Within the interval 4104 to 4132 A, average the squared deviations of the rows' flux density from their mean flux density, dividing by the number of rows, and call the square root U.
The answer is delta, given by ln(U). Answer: 0.24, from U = 1.27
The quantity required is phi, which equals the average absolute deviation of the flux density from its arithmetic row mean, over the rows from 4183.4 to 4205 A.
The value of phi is 0.81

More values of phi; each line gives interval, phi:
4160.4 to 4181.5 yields 0.93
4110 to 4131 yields 1.11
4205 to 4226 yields 0.81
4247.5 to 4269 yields 1.10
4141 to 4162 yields 1.07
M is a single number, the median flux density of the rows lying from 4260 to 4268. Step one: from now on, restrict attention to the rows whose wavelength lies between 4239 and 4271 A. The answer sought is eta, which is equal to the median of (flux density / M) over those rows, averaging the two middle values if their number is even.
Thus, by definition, 0.950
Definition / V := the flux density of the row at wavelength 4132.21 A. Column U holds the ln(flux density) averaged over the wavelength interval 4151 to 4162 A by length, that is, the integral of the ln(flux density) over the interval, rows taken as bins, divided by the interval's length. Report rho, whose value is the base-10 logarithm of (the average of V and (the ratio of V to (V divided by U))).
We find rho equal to 0.857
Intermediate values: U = 2.52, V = 11.87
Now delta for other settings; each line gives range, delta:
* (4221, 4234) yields -0.15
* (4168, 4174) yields -0.29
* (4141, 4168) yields 0.28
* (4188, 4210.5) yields -0.22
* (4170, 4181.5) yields -0.22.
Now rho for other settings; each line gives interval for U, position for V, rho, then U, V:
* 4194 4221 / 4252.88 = 0.862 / 2.54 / 12.03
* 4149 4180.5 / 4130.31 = 0.865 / 2.50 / 12.16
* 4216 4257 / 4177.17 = 0.868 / 2.59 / 12.16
